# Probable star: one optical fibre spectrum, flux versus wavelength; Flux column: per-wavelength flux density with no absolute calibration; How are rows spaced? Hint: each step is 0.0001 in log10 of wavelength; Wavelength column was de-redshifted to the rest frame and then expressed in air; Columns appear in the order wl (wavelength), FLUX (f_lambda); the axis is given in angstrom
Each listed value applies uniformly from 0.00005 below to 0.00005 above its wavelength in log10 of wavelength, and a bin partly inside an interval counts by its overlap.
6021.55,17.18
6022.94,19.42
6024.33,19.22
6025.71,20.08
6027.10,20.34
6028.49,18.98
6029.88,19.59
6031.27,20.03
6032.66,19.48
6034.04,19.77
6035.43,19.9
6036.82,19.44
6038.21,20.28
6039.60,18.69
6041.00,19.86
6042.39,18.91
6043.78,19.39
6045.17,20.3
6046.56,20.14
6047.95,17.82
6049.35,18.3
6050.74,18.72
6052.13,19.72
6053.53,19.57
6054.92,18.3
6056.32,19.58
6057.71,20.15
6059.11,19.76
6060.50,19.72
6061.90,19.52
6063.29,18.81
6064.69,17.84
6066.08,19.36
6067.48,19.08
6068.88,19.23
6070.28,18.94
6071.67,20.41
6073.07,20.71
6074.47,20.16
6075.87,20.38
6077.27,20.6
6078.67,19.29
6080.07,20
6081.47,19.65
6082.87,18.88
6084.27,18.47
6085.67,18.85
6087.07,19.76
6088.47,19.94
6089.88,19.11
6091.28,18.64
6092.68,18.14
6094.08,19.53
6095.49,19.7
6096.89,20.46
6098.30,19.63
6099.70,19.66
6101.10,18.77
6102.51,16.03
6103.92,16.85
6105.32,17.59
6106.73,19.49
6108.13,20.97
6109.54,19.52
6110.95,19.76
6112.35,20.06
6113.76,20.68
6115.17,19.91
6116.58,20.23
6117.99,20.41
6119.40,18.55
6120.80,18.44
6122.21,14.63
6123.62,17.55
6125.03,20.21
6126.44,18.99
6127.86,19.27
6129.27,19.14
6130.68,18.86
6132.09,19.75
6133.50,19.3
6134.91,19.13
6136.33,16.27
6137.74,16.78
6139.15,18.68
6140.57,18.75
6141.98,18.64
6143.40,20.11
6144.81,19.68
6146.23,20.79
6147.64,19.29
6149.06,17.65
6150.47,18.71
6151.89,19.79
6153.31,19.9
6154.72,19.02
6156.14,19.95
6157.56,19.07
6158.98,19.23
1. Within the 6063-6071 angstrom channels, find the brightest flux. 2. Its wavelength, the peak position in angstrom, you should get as 6066.08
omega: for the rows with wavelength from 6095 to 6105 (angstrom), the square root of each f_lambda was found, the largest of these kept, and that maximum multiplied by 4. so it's 18.1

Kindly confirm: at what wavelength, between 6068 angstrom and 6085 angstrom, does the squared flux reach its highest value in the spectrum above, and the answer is 6073.07 angstrom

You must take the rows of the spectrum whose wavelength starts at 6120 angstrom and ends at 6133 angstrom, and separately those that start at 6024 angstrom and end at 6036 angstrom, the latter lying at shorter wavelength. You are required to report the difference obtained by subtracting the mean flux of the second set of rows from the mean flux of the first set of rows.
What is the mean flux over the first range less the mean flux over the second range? -1.2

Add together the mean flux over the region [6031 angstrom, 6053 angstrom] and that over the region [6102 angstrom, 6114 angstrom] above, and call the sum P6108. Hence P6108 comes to 38.4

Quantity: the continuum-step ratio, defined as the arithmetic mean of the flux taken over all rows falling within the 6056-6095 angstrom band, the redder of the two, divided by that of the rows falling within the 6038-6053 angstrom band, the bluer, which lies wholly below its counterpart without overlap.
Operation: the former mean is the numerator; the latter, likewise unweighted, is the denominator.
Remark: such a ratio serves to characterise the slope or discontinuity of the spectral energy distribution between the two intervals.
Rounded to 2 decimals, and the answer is 1.01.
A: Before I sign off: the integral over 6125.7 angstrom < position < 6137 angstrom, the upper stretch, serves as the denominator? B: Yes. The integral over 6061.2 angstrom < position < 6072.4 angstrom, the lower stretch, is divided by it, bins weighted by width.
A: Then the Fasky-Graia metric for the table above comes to 1.01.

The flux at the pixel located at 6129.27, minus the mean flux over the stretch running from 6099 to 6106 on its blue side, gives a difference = 1.4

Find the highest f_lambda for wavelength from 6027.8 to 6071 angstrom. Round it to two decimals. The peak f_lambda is 20.30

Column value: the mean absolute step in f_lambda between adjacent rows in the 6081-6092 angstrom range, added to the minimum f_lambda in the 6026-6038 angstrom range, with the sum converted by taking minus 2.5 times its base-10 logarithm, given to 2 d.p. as -3.23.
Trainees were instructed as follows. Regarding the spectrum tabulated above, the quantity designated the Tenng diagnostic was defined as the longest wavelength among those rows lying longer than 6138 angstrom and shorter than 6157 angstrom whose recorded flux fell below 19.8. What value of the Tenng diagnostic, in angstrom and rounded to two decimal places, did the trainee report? 6154.72 angstrom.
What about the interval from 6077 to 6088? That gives 6087.07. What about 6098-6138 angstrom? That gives 6137.74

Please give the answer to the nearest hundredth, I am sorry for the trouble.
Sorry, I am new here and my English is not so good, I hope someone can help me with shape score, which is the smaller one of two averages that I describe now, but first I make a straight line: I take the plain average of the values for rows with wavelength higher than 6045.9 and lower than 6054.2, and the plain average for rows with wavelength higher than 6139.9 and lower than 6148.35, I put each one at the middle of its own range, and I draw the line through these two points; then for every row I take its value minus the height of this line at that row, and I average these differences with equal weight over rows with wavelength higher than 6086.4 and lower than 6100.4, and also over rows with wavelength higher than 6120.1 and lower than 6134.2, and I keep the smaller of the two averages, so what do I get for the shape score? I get -0.84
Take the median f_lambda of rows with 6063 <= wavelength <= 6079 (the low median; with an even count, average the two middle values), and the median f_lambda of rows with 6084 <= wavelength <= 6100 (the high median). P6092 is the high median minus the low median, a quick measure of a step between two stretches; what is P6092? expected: 0.3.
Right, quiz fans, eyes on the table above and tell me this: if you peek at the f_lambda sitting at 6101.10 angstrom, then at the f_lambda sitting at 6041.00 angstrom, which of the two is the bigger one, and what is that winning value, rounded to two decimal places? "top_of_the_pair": 19.86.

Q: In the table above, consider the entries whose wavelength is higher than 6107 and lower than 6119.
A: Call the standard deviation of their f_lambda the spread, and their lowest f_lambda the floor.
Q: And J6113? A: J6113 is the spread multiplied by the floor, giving 9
